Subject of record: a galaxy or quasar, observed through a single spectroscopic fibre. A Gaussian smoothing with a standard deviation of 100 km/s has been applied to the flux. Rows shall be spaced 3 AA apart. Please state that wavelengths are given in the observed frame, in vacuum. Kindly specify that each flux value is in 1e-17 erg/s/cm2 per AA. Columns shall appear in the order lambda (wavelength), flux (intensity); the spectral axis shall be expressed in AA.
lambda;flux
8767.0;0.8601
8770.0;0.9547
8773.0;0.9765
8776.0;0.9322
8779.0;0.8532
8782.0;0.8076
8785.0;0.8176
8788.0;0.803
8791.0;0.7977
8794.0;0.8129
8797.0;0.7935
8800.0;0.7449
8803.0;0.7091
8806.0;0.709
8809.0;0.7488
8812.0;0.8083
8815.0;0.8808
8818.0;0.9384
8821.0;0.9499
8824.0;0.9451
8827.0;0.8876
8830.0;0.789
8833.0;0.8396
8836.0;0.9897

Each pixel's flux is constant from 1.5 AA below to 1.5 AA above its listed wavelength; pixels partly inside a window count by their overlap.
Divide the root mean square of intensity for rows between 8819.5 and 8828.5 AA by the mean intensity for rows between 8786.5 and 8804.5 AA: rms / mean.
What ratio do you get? 1.19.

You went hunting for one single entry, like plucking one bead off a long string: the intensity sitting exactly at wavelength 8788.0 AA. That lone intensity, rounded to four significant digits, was 0.8030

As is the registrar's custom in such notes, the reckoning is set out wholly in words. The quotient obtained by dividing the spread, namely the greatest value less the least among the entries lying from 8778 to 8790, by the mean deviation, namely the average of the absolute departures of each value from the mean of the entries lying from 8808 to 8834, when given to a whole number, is 1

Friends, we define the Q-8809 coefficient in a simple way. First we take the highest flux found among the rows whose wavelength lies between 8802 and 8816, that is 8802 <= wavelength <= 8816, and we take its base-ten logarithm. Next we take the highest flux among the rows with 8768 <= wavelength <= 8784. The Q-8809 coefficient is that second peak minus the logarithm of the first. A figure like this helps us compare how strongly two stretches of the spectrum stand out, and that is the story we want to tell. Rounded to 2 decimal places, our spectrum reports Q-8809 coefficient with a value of 1.03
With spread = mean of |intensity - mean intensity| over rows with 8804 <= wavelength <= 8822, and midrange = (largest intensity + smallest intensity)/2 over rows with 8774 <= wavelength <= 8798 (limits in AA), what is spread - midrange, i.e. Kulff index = -0.78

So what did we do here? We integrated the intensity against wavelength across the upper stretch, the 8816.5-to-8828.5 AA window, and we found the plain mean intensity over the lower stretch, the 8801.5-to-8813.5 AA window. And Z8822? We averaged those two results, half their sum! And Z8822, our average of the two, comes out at 5.95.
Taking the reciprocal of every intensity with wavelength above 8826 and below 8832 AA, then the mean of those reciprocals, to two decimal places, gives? 1.20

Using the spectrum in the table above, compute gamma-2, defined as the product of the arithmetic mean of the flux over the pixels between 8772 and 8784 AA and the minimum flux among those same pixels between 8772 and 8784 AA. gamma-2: 0.72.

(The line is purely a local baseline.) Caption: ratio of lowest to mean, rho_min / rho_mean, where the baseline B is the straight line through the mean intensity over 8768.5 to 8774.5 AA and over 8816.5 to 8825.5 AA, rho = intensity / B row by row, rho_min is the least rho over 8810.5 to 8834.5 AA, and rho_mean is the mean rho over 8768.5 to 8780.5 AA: 0.871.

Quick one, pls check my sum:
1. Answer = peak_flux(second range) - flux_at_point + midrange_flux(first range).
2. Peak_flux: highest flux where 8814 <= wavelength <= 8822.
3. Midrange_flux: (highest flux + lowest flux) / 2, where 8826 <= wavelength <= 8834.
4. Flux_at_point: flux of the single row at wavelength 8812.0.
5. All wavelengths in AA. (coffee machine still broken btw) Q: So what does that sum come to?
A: 0.98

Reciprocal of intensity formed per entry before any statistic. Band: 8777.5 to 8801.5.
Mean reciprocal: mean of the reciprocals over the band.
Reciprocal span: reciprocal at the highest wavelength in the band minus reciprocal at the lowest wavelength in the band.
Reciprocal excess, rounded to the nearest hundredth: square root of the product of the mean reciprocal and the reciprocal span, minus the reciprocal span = 0.29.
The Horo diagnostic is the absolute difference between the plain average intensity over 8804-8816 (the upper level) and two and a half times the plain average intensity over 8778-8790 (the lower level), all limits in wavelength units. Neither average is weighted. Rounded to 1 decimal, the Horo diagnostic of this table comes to 1.3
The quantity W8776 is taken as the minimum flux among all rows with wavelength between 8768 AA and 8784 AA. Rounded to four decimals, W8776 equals 0.8076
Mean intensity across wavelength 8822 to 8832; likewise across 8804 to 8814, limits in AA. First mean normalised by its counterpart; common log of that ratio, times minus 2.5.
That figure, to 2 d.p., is -0.16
